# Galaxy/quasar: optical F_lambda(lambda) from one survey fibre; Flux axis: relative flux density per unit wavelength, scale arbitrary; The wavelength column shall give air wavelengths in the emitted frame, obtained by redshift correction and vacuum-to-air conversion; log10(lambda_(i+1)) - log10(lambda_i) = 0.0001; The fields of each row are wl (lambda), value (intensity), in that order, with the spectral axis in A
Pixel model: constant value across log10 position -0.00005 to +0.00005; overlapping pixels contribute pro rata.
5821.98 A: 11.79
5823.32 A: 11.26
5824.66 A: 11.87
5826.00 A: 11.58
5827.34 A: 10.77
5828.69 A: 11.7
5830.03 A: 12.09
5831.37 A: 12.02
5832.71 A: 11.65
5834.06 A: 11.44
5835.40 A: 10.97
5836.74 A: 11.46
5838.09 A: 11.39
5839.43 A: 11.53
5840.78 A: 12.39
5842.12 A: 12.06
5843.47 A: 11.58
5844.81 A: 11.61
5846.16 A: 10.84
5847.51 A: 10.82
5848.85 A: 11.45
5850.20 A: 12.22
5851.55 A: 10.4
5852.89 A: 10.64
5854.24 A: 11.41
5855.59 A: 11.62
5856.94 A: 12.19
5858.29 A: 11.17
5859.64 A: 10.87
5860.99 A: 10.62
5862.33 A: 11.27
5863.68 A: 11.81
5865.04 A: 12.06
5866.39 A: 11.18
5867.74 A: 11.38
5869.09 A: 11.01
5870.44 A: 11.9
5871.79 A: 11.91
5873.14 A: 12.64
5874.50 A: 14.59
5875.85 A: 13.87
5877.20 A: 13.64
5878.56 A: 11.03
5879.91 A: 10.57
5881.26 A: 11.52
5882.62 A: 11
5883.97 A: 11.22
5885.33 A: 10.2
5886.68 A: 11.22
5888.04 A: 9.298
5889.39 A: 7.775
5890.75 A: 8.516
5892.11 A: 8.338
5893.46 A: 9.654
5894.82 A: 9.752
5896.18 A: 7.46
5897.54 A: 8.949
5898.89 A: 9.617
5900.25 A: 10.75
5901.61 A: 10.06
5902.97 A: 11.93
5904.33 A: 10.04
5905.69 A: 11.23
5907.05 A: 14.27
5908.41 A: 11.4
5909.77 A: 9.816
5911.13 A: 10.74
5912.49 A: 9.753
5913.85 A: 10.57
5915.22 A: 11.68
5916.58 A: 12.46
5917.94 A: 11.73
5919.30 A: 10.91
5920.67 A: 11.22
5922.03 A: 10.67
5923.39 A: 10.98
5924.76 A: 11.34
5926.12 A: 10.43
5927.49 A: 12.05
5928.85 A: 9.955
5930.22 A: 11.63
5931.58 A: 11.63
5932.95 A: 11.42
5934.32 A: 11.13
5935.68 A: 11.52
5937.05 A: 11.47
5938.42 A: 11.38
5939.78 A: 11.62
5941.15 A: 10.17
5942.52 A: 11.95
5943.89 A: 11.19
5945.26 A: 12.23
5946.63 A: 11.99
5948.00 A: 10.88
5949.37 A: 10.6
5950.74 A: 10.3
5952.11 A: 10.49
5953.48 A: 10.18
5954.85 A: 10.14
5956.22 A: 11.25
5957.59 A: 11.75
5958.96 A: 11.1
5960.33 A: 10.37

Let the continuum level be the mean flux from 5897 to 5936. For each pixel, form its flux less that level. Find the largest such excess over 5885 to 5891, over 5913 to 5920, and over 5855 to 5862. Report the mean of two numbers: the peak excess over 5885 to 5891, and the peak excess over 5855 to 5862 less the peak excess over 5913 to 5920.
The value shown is 0.0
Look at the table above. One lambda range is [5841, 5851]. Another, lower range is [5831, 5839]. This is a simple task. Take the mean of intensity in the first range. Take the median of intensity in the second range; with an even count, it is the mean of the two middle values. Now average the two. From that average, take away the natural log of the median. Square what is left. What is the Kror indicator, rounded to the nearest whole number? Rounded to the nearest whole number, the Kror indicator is 82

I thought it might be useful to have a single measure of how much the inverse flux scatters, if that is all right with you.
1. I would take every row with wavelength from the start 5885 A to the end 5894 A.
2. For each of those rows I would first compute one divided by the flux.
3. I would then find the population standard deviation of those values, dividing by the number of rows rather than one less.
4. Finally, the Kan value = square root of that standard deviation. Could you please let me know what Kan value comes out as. 0.113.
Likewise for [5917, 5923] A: 0.056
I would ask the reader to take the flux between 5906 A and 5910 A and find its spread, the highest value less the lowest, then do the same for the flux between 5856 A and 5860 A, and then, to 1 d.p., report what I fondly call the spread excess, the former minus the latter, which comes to 3.1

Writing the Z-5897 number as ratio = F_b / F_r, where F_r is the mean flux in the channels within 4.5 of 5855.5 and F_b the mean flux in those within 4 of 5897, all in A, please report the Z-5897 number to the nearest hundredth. 0.84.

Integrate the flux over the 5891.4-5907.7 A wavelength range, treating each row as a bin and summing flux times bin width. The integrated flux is 166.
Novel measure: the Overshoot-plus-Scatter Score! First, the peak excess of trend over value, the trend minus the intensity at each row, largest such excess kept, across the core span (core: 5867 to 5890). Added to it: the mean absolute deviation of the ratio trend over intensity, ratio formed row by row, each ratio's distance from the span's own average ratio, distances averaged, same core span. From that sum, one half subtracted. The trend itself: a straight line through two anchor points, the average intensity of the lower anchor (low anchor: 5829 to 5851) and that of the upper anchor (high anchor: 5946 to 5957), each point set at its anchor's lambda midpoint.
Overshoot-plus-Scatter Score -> 3.0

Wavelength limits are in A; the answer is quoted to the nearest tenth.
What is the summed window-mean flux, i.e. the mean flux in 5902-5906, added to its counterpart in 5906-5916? 22.2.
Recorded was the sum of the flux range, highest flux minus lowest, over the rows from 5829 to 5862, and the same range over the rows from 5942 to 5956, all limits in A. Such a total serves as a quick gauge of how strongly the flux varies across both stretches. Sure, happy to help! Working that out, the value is 4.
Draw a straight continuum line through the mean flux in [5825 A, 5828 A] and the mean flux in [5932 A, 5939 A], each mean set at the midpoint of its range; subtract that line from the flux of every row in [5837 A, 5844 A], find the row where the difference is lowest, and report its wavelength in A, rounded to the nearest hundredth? 5838.09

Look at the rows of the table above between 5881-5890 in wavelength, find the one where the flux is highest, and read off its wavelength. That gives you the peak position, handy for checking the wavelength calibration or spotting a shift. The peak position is 5881.26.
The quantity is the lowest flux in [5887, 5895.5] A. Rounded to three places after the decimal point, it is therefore 7.775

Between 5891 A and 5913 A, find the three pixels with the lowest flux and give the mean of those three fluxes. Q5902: 8.2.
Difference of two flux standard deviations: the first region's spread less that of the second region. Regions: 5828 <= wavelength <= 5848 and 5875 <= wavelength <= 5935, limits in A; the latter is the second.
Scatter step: -1.0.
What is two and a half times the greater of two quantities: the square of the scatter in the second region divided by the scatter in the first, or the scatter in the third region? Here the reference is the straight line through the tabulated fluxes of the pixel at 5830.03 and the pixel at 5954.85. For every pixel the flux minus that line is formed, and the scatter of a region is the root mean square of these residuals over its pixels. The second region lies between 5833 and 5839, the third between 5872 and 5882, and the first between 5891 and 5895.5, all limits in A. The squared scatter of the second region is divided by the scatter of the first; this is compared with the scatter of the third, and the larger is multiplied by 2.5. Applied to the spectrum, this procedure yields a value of 4.6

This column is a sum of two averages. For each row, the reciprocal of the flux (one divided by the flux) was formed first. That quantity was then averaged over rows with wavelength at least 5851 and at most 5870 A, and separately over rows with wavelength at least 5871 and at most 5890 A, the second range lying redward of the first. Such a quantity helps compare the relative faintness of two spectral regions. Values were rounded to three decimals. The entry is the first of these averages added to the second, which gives 0.178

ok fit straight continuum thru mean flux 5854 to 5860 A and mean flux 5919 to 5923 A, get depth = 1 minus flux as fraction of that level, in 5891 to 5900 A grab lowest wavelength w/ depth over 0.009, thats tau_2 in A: 5892.11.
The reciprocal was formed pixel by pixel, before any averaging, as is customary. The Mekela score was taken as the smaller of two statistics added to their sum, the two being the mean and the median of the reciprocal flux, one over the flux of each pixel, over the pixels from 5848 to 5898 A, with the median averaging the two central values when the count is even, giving 0.27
